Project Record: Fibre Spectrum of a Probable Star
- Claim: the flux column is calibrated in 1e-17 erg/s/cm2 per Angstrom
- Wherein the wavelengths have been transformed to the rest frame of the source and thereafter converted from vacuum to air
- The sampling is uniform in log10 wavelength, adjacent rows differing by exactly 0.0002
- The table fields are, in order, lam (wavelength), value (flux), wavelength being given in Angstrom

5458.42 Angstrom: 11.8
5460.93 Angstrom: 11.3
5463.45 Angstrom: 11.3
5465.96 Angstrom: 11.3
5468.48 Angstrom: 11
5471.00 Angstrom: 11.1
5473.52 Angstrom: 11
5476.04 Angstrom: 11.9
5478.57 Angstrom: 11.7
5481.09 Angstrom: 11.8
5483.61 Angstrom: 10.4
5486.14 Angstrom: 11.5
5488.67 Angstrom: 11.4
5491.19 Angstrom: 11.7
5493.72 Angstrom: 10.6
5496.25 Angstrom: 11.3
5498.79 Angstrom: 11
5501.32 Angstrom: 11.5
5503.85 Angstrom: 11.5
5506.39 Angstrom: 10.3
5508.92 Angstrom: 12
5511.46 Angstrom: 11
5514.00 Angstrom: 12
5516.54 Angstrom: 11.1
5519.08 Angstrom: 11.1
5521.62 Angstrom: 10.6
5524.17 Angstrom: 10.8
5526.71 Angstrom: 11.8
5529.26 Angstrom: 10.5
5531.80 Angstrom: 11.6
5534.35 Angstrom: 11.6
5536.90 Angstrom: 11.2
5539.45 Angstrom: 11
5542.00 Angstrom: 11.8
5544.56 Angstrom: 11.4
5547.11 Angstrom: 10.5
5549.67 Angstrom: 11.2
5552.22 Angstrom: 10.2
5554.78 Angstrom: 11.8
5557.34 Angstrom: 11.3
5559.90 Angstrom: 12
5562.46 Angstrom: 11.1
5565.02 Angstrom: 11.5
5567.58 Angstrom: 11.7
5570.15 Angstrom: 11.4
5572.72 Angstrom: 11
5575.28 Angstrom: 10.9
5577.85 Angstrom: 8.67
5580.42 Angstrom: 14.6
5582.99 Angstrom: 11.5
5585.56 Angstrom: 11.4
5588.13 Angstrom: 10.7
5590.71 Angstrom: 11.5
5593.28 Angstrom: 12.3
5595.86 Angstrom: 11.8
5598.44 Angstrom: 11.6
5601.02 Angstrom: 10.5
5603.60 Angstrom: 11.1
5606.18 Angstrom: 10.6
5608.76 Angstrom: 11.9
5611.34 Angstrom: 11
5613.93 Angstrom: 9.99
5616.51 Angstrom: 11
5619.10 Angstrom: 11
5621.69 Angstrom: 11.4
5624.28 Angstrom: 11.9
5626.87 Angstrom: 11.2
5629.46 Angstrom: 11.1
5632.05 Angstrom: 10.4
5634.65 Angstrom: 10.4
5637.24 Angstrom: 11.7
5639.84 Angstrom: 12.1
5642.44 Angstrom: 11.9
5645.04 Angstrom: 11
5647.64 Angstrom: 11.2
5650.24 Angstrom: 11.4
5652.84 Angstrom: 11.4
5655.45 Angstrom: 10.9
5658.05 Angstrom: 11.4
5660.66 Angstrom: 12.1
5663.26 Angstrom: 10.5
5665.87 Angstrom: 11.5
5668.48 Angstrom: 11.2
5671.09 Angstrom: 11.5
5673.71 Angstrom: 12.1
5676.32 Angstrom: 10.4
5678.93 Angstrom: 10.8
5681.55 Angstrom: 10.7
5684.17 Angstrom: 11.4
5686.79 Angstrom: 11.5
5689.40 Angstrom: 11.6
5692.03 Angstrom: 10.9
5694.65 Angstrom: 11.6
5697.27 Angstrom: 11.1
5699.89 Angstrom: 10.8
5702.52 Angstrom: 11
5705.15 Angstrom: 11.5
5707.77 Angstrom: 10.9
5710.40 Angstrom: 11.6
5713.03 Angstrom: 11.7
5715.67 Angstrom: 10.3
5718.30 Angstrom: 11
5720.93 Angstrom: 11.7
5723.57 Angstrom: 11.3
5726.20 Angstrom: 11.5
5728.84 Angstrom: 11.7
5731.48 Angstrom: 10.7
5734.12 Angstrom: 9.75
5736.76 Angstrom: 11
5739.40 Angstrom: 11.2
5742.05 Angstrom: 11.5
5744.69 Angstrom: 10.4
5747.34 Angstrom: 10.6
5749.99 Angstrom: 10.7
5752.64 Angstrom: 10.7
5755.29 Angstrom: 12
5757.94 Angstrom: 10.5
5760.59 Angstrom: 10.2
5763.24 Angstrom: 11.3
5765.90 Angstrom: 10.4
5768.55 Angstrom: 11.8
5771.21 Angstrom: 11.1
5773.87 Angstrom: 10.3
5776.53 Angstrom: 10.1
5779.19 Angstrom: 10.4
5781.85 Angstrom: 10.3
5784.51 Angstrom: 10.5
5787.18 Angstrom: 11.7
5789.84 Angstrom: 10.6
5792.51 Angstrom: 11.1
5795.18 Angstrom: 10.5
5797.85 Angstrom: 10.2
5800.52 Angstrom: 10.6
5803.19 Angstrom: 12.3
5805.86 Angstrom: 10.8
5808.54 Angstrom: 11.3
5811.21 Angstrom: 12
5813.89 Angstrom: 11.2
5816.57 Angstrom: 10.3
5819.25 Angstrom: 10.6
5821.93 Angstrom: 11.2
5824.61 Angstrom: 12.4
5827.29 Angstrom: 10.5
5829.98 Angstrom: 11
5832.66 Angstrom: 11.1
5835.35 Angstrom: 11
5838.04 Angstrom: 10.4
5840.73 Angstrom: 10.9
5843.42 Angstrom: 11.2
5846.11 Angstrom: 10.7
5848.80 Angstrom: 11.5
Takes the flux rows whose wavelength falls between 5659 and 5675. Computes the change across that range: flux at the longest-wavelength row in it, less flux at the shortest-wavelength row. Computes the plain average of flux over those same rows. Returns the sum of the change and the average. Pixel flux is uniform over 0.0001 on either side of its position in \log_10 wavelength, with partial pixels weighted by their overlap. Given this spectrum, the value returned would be 11.5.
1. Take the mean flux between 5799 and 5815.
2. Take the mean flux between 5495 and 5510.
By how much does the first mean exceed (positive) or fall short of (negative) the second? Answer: 0.10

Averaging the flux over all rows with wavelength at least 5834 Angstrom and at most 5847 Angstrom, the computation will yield 10.8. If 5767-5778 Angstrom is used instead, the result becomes 10.8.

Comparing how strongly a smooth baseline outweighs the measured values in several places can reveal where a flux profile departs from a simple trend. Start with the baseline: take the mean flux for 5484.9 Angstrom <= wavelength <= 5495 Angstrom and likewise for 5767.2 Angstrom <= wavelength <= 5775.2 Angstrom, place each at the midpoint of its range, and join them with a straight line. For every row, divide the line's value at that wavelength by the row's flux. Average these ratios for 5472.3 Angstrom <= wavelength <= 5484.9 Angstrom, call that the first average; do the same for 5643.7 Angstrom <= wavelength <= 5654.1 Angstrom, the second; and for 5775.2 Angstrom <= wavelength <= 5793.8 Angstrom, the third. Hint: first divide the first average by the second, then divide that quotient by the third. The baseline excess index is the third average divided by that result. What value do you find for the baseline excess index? 1.07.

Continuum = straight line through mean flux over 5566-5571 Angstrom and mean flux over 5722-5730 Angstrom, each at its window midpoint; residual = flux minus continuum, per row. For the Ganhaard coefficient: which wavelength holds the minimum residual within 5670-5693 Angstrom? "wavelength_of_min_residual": 5676.32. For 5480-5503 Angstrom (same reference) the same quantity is 5483.61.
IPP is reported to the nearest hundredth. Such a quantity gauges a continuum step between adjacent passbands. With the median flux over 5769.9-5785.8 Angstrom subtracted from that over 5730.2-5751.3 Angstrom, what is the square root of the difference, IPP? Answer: 0.59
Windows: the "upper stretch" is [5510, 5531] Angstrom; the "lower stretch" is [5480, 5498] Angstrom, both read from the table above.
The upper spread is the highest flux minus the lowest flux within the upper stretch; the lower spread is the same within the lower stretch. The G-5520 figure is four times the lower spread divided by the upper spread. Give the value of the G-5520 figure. 3.7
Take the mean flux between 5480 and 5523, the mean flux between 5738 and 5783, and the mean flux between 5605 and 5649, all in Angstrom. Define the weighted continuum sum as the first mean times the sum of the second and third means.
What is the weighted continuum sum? 246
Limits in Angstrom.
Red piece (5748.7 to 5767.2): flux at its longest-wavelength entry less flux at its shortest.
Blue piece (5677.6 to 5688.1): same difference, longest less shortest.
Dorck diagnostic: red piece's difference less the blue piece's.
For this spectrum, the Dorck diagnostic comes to -1.0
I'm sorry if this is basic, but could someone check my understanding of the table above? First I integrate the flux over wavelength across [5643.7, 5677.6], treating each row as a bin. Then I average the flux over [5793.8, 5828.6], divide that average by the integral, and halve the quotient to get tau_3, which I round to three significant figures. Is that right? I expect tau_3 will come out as 0.0145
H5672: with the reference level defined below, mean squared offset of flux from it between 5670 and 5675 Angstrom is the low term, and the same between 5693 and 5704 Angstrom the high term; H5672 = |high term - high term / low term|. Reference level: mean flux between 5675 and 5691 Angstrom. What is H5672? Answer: 0.05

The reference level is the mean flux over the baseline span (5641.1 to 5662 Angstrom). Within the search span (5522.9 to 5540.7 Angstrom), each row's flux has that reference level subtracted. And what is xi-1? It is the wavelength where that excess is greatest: 5526.71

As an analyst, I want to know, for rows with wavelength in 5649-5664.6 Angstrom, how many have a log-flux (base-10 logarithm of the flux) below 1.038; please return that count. 2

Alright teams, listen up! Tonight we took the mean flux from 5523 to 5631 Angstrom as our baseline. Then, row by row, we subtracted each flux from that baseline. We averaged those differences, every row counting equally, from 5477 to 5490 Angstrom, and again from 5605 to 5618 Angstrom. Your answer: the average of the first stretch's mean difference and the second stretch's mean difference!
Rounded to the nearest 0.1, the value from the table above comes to 0.1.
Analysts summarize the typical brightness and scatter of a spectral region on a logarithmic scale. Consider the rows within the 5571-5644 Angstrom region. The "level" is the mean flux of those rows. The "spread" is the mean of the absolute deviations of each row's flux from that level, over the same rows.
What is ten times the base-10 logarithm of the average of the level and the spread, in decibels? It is 7.75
